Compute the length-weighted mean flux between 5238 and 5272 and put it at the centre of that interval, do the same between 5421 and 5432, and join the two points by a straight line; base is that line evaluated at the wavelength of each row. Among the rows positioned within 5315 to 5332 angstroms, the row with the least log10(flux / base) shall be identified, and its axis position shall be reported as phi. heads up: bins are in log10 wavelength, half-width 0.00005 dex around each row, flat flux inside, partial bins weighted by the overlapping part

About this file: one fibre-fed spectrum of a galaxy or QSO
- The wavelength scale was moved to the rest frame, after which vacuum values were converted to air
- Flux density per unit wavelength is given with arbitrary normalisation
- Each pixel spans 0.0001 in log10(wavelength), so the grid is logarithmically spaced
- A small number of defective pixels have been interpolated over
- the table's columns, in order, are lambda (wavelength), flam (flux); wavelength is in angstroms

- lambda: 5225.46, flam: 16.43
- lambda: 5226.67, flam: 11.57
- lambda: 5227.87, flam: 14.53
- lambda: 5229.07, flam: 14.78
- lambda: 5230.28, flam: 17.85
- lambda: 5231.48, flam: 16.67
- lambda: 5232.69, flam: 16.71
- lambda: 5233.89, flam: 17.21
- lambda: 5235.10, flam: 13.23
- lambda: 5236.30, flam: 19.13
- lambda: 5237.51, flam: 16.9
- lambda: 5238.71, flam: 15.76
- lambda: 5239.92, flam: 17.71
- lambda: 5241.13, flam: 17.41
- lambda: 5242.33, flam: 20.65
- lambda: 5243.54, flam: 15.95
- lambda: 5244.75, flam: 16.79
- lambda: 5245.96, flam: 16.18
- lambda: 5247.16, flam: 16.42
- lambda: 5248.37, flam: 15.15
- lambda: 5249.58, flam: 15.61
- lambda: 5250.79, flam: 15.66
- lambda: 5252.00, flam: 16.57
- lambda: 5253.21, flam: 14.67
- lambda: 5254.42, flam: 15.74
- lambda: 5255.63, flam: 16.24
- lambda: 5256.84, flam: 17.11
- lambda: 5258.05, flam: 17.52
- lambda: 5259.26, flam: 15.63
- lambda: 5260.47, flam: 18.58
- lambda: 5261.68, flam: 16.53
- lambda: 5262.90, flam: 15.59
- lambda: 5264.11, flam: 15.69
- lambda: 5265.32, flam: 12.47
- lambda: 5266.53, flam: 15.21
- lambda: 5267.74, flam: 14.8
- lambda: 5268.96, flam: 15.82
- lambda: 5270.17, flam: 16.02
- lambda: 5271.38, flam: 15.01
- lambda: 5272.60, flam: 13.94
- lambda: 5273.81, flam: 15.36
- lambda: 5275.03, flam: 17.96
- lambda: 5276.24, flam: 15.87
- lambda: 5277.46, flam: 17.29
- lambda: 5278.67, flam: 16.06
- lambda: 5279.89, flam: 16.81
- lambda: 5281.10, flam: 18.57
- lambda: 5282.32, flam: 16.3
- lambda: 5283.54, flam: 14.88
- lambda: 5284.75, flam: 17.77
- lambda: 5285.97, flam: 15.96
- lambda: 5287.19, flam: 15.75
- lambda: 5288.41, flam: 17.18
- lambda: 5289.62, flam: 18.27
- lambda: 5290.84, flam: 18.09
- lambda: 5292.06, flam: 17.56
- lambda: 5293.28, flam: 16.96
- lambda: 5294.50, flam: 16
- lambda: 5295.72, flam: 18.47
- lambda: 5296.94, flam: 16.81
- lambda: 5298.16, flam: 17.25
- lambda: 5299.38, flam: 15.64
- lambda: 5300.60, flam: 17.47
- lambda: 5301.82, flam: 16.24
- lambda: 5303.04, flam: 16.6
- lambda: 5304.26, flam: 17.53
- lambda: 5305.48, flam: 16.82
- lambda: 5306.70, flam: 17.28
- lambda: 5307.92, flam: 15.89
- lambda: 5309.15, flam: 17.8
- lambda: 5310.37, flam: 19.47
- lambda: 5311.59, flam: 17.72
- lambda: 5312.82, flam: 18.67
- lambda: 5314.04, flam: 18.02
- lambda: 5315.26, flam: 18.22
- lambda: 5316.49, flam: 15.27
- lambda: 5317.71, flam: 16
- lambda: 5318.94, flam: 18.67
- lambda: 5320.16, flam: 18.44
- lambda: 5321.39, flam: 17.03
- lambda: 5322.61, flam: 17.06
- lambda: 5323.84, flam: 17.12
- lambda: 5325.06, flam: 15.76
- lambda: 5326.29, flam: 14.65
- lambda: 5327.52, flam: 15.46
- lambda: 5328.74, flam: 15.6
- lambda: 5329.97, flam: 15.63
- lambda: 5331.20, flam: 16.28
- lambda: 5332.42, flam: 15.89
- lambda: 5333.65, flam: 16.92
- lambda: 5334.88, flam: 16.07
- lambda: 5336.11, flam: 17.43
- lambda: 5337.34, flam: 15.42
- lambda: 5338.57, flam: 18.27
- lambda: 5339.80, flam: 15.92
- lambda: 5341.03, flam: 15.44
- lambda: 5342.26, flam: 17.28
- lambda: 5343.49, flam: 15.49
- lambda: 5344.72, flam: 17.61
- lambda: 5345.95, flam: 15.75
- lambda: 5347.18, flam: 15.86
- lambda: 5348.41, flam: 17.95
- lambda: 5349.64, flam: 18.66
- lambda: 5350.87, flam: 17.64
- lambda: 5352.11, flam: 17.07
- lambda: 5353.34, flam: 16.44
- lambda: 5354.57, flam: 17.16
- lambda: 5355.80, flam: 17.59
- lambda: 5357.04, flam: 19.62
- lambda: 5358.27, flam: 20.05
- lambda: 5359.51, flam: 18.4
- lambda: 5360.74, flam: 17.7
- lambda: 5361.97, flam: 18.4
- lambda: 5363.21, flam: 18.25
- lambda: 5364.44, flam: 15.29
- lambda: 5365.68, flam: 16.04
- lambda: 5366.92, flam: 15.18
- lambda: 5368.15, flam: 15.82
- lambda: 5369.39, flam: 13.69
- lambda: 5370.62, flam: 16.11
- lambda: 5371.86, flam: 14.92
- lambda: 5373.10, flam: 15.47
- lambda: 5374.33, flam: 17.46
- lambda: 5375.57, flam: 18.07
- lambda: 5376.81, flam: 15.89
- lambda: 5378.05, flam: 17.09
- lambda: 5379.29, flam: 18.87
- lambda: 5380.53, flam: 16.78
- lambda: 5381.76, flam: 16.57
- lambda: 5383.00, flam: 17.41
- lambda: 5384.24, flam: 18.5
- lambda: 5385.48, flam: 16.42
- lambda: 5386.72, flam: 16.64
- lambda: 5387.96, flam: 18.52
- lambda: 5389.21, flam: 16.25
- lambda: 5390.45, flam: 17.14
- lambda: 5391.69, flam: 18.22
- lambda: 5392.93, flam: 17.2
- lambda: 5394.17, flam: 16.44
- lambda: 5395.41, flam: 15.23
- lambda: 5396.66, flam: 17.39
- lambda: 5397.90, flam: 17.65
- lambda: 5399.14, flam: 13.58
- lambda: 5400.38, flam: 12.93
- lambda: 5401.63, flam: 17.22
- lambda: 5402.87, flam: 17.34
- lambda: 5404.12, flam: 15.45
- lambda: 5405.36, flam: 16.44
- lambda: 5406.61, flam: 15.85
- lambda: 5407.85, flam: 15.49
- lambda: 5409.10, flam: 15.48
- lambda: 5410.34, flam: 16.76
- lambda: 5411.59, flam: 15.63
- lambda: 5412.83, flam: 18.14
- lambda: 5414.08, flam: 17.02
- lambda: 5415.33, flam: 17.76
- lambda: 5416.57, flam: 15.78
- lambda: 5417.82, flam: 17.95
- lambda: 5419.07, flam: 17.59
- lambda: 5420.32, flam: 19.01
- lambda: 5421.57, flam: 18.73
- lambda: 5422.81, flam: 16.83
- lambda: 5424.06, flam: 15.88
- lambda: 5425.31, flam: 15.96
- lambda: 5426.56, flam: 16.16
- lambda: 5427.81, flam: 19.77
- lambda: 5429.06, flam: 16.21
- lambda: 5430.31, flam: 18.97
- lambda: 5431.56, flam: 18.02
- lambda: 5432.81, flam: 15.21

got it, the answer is 5326.29 angstroms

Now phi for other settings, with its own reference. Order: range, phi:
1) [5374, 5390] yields 5376.81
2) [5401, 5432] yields 5409.10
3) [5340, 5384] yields 5369.39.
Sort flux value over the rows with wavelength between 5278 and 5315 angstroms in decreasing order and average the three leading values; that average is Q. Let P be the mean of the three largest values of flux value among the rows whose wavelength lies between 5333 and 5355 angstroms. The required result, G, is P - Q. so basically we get -0.6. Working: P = 18.3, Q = 18.9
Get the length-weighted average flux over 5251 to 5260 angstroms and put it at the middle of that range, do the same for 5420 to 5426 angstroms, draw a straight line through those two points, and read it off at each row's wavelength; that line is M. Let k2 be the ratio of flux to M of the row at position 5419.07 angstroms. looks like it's 1.02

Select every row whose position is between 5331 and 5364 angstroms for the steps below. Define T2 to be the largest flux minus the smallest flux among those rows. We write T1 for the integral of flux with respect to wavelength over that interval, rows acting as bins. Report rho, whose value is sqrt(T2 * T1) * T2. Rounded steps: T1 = 568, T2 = 5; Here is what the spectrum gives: 237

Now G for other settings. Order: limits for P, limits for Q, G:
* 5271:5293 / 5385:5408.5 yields 0.2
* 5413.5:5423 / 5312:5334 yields 0.0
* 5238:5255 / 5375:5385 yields 0.1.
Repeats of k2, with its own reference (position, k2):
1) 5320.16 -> 1.11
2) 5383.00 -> 1.03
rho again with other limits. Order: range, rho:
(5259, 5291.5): 347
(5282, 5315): 234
